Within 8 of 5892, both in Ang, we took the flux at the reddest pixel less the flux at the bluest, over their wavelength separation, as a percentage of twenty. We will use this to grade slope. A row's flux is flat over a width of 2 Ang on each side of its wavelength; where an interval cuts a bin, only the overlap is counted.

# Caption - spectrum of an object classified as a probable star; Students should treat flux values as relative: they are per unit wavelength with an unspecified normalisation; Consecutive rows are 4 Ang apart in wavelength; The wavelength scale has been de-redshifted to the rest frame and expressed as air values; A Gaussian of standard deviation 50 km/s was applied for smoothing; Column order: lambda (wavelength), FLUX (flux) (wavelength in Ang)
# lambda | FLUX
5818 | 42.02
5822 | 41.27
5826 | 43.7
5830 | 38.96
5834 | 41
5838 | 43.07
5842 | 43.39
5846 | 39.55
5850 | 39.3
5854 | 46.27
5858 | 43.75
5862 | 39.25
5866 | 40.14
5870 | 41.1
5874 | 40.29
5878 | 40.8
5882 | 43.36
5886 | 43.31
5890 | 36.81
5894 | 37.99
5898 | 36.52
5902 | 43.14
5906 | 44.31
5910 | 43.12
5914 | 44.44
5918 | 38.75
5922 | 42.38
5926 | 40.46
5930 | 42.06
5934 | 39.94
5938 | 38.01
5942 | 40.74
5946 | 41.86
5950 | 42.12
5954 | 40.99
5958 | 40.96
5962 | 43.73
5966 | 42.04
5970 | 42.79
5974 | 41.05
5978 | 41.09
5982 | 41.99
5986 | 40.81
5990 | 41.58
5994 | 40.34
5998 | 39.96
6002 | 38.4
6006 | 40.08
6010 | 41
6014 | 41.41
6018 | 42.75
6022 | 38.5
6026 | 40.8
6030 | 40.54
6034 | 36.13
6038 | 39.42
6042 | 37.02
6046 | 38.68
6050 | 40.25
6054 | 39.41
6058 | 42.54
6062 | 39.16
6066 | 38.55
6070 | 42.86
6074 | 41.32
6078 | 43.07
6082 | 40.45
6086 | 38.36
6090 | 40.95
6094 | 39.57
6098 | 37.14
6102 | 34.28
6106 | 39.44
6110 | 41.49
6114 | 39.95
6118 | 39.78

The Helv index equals -2.8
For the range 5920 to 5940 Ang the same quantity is -1.4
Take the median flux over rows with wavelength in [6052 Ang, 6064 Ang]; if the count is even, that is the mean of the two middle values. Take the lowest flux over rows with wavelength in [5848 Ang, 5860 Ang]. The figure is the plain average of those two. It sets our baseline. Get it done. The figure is 39.4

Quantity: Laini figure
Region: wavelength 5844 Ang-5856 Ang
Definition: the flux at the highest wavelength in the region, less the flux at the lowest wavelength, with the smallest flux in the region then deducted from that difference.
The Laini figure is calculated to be -33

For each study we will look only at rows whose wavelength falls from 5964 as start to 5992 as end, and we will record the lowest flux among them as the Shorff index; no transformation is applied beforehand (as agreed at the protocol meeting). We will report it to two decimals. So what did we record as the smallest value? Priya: 40.81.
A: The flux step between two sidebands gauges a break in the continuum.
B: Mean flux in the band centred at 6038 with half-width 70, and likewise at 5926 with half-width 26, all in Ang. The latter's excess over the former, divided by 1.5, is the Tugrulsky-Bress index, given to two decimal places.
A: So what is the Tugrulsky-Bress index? 1.06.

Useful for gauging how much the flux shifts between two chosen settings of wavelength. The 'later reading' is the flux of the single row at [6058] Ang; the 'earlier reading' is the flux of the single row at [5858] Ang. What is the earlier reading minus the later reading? 1.2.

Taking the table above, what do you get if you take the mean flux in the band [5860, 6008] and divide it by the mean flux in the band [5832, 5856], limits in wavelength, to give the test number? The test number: 0.97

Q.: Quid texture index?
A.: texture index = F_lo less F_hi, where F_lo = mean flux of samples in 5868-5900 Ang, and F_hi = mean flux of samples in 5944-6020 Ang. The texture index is -1.3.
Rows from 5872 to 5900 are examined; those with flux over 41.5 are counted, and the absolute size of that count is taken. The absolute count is 2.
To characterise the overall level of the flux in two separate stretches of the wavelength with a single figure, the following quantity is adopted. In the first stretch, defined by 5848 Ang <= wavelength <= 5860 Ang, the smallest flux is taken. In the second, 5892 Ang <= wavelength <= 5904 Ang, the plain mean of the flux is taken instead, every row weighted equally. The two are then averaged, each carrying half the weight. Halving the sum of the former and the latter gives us 39.3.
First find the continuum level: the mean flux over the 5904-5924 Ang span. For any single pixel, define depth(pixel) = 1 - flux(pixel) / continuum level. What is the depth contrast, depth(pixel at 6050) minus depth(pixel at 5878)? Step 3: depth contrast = 0.01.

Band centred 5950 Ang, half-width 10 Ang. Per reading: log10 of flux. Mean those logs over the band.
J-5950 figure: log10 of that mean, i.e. 0.209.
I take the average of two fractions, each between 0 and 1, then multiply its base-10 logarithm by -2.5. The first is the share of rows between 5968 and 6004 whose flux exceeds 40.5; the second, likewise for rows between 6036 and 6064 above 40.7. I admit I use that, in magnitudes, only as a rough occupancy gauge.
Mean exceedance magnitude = 0.98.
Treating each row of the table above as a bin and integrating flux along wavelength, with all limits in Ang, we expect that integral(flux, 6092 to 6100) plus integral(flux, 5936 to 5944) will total 622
